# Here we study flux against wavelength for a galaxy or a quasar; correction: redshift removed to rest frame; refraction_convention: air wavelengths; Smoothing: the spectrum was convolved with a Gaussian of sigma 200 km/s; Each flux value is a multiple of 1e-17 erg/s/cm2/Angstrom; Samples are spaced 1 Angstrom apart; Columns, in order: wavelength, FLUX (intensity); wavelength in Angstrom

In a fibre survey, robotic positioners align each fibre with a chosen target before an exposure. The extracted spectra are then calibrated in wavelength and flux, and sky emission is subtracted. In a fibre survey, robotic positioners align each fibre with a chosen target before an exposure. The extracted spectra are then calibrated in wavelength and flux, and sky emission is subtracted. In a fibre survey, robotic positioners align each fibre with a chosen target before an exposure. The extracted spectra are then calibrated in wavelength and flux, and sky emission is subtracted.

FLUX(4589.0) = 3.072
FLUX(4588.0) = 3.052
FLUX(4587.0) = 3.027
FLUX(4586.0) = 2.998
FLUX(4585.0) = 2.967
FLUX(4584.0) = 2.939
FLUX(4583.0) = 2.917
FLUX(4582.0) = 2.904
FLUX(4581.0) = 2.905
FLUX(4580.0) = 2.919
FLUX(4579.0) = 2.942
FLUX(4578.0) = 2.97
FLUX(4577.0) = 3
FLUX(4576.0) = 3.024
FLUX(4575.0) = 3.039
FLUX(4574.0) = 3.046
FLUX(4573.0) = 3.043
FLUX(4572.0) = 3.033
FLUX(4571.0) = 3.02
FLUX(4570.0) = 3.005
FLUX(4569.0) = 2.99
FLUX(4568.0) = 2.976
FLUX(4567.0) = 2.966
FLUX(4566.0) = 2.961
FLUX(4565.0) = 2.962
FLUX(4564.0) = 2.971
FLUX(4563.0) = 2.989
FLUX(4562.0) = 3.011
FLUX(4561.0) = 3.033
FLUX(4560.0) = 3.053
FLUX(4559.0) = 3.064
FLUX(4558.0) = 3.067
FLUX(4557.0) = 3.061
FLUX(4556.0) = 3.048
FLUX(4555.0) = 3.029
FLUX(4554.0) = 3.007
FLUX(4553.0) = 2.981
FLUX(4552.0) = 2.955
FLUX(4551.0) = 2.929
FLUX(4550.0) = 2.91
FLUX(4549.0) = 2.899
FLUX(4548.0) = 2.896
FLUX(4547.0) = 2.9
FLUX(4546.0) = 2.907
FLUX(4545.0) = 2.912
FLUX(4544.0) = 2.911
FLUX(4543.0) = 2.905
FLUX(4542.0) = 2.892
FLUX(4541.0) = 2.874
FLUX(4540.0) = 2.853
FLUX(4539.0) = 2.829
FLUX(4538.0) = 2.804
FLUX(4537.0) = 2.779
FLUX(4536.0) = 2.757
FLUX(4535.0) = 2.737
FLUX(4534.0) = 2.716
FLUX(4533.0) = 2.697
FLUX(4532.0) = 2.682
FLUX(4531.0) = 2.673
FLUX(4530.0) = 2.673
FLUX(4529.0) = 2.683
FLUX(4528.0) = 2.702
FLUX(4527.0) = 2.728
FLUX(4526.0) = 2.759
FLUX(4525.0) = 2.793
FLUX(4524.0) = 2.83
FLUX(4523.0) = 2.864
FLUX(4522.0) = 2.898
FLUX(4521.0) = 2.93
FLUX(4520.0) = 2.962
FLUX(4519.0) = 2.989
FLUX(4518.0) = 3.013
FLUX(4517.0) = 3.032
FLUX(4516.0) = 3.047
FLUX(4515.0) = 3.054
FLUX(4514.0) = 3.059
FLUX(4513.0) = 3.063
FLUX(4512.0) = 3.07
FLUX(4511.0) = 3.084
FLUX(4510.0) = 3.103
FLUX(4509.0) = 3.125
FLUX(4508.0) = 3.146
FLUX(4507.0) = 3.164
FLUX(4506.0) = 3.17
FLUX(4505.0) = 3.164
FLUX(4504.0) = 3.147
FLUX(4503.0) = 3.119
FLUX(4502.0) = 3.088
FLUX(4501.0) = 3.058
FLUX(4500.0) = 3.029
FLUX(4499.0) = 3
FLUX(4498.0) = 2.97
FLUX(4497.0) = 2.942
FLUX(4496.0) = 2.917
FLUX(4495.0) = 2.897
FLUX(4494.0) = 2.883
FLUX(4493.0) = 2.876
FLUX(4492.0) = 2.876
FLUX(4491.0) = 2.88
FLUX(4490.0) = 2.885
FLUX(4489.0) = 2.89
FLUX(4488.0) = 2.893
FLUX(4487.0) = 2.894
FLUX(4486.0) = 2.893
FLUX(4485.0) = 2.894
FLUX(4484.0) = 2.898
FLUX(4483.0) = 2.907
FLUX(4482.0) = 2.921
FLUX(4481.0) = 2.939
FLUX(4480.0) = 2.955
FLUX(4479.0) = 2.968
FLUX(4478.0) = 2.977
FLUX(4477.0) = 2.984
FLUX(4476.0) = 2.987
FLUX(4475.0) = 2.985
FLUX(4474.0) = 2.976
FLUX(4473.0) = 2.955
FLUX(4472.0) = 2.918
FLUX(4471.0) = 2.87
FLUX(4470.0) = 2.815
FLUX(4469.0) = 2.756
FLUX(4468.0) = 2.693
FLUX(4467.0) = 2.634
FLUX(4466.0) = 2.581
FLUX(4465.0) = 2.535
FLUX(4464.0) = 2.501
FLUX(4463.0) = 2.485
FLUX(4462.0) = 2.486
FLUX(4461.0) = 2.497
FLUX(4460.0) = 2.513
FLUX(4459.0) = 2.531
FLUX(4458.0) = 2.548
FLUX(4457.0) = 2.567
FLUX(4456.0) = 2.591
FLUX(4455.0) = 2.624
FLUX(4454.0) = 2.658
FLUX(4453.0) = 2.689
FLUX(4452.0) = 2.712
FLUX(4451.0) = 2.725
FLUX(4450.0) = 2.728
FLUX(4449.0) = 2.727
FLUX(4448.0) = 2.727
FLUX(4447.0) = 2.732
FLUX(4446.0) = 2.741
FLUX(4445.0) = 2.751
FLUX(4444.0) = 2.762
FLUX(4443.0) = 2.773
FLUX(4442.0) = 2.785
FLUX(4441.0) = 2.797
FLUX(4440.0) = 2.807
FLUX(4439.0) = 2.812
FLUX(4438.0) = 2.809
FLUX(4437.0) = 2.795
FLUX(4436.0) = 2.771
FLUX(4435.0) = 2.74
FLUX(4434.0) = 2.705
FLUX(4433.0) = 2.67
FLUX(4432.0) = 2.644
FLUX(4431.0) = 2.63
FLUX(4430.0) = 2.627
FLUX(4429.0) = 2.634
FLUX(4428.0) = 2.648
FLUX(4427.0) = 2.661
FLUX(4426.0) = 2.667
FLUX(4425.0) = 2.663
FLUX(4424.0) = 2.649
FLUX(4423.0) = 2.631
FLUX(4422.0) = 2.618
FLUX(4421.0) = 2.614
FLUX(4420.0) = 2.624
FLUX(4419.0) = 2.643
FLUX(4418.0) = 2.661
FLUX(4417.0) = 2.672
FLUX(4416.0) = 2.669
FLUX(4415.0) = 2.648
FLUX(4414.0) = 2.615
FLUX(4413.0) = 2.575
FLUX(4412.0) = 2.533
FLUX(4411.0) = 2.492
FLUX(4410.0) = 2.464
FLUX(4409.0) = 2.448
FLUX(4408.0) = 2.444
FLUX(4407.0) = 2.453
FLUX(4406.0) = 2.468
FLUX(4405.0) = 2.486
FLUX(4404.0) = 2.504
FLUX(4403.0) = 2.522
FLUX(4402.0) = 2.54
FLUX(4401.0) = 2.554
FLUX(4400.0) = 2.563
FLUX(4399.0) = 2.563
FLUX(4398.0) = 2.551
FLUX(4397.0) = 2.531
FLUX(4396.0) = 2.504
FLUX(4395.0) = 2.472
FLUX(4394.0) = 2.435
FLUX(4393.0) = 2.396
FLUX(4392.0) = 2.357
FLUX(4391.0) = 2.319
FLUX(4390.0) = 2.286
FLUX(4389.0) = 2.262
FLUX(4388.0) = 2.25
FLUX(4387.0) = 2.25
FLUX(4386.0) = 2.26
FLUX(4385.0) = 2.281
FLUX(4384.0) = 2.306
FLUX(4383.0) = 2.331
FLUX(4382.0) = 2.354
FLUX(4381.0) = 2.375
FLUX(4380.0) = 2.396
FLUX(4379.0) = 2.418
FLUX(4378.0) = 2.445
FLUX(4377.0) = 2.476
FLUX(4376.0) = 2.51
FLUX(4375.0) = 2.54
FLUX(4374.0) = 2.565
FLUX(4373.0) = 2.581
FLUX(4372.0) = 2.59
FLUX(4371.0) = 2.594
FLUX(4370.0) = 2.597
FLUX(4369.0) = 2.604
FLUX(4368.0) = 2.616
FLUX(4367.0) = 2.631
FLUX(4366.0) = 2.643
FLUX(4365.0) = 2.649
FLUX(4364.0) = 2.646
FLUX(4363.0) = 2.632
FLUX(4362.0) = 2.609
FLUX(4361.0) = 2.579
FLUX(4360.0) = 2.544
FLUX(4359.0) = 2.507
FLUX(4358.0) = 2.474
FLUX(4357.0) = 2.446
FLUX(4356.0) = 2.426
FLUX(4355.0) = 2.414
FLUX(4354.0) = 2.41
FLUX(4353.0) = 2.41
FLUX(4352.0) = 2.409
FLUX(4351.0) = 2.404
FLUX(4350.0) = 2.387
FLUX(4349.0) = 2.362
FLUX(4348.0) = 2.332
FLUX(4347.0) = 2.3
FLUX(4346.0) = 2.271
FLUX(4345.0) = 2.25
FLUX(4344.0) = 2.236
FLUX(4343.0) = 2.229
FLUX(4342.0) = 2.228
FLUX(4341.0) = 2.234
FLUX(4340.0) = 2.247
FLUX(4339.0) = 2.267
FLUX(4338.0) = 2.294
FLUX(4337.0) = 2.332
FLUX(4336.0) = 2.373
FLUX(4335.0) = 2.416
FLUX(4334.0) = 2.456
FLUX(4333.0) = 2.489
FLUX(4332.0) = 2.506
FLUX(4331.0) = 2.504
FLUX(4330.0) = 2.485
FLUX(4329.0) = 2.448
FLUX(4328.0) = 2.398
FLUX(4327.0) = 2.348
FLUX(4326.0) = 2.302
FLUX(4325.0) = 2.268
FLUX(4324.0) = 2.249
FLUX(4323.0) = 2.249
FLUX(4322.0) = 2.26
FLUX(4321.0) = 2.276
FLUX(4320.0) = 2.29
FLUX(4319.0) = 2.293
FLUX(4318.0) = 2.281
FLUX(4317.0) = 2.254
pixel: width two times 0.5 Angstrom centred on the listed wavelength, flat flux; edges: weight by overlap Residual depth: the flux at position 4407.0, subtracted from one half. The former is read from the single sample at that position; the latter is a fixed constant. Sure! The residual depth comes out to -1.95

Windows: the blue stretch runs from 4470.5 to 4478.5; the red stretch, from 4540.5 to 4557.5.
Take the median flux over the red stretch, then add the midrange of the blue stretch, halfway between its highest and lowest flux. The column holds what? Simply 5.84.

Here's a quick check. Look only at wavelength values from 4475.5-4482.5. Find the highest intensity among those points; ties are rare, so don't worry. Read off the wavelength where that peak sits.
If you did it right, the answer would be 4476.0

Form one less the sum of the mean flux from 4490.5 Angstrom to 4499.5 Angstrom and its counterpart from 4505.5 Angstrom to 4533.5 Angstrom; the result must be -4.8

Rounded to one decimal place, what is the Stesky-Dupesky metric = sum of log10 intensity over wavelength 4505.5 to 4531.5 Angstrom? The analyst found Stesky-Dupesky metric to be 12.2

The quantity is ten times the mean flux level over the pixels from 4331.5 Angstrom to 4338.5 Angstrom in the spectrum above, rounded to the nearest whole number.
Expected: 24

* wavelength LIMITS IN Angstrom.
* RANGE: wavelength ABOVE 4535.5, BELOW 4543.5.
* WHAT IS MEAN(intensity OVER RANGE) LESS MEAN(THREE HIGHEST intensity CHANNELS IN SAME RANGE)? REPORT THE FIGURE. -0.05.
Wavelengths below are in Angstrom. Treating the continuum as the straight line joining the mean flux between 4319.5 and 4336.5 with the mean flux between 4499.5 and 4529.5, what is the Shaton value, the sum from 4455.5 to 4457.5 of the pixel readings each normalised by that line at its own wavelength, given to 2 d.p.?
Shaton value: 1.84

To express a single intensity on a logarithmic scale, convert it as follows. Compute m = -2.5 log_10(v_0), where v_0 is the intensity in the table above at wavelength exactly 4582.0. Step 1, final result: -1.16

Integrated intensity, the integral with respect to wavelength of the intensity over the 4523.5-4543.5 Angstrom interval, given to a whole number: 55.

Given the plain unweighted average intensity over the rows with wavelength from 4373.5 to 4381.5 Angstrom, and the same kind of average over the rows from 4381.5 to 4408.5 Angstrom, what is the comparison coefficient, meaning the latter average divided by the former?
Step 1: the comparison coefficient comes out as 0.98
